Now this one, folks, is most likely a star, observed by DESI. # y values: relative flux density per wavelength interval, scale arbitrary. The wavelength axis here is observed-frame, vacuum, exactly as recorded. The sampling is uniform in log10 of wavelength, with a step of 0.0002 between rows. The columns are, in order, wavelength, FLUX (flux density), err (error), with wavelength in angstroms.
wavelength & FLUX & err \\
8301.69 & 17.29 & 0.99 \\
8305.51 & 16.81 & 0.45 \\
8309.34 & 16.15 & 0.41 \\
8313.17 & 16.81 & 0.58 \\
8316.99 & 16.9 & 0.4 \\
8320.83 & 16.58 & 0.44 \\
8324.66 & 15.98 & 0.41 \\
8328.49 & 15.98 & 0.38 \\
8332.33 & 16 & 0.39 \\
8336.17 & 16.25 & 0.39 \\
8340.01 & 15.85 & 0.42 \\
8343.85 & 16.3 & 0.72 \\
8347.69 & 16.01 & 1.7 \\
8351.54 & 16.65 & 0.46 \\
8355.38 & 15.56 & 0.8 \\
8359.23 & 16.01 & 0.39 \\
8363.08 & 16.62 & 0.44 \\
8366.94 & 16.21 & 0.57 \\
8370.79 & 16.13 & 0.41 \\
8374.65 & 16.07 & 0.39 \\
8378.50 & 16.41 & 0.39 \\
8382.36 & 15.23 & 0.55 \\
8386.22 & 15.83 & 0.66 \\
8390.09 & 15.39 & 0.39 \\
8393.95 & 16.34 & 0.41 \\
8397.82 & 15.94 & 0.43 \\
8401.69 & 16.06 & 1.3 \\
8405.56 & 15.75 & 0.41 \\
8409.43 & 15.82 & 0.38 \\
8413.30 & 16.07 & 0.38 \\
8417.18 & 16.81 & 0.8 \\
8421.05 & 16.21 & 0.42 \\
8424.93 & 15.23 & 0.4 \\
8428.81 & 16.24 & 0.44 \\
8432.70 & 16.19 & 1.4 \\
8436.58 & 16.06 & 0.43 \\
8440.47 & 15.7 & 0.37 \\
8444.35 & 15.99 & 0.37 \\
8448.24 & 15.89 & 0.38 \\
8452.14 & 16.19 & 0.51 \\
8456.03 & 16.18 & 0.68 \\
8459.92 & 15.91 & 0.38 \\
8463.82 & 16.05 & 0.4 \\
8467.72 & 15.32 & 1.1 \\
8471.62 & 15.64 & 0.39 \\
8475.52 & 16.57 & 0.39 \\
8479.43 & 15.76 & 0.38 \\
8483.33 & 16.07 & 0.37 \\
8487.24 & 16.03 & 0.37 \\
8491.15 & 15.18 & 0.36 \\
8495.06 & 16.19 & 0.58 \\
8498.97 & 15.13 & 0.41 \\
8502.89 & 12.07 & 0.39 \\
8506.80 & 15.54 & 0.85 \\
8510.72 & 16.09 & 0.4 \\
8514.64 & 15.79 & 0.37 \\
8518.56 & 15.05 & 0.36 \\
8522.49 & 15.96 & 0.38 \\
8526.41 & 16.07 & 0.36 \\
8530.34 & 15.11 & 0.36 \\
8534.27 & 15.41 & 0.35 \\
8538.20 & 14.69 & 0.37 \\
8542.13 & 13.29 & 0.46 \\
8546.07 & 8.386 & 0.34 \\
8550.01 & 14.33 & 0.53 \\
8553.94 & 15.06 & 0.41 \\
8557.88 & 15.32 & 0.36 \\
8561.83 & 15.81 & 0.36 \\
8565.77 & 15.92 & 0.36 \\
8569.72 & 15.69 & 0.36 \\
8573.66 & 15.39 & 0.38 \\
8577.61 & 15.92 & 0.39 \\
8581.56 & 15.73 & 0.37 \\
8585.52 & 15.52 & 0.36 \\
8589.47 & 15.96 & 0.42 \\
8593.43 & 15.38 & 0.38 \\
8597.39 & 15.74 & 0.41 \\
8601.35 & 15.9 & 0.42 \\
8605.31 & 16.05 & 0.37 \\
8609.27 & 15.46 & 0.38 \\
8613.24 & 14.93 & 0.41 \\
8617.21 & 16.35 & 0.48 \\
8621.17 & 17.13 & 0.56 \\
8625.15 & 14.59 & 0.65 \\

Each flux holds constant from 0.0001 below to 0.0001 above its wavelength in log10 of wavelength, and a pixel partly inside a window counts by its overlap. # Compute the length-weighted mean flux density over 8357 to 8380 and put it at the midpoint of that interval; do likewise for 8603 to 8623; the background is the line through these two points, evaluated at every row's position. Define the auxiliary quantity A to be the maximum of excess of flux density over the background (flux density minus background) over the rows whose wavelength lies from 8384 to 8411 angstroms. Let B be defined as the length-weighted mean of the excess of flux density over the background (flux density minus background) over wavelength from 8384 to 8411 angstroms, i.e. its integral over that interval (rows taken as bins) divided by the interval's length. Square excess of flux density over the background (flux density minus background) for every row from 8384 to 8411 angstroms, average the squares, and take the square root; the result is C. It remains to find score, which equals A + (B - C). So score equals -0.61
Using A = 0.14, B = -0.33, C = 0.42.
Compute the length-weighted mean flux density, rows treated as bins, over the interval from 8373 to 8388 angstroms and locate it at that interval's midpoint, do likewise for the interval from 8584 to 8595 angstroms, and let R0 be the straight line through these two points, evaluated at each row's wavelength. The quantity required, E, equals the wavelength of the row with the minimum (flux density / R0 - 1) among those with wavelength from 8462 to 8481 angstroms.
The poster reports 8467.72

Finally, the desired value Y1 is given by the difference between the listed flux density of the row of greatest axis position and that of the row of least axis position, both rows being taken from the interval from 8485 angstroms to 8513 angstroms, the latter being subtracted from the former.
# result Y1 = 0.1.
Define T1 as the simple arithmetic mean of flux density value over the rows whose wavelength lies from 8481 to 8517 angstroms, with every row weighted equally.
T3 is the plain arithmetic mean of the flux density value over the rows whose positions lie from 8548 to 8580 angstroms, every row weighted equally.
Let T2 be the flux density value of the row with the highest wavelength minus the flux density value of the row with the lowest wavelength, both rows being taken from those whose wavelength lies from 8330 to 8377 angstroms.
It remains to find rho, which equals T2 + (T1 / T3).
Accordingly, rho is 1.06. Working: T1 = 15.3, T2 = 0.1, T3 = 15.4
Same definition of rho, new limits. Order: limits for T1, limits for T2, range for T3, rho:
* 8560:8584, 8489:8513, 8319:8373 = 1.88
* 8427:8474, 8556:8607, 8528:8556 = 1.89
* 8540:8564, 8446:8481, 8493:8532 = 0.77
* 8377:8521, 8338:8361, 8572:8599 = 1.17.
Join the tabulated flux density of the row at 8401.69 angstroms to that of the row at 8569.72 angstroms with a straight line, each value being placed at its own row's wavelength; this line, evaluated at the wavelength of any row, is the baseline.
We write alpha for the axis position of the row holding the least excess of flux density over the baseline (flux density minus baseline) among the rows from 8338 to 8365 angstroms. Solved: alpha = 8355.38 angstroms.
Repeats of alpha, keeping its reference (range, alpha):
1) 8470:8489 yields 8471.62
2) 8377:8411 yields 8382.36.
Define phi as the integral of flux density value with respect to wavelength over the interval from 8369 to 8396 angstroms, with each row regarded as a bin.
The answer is 430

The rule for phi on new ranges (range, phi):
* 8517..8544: 407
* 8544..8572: 402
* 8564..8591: 425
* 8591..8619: 439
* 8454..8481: 430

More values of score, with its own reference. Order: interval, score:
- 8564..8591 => -0.68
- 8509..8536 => -1.02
